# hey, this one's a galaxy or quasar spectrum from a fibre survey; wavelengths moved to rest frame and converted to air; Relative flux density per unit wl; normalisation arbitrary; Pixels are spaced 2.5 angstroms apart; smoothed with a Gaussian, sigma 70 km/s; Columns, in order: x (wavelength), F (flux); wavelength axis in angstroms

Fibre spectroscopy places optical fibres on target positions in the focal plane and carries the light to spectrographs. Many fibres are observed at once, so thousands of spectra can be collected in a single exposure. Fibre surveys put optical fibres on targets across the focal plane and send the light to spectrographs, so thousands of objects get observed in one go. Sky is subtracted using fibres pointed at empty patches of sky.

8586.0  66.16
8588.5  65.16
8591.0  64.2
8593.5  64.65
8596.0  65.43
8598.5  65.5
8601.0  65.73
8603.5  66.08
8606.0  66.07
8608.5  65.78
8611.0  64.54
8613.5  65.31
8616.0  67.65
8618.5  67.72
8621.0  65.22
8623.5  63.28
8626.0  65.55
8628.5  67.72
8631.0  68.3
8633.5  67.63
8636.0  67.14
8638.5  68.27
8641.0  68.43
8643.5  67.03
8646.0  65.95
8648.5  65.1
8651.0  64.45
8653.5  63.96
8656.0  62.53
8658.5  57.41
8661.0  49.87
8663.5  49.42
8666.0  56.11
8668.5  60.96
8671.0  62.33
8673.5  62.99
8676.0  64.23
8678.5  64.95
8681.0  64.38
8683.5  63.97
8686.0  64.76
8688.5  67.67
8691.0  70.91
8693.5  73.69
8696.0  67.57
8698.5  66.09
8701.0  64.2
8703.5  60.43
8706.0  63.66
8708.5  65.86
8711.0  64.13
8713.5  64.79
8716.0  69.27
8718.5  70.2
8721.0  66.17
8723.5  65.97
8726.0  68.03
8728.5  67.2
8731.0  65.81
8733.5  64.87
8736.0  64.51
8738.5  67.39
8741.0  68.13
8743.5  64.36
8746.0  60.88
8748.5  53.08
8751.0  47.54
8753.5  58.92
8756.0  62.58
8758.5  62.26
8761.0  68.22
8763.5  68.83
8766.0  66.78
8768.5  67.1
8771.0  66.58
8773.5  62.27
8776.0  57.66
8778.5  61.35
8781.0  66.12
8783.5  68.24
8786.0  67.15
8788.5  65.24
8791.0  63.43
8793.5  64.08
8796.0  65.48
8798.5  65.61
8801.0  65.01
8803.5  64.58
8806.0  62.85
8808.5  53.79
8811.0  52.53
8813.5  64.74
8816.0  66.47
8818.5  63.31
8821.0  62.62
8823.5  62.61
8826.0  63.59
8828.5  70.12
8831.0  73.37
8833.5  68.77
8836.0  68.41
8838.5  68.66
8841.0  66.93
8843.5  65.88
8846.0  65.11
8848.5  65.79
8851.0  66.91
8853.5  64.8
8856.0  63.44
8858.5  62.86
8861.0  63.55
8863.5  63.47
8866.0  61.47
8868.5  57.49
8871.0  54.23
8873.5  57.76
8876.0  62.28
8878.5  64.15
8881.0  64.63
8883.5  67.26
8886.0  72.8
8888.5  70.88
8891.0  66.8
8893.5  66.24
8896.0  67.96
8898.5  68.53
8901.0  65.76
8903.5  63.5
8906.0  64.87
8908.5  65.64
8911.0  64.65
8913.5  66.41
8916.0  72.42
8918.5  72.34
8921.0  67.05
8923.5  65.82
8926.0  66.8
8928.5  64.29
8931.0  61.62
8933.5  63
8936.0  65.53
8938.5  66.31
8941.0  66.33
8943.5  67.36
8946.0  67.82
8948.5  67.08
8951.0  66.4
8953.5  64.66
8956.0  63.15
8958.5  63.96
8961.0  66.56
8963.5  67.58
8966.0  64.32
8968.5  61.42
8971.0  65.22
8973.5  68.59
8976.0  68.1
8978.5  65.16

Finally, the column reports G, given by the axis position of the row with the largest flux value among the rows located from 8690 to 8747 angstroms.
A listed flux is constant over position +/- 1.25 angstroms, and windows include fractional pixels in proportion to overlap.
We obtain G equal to 8693.5 angstroms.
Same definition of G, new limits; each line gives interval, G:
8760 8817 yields 8763.5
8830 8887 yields 8831.0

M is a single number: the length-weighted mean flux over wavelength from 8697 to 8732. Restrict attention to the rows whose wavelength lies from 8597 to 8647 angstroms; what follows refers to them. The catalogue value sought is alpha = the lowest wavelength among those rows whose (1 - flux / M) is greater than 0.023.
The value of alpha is 8623.5 angstroms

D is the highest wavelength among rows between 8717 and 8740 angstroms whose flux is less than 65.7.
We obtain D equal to 8736.0 angstroms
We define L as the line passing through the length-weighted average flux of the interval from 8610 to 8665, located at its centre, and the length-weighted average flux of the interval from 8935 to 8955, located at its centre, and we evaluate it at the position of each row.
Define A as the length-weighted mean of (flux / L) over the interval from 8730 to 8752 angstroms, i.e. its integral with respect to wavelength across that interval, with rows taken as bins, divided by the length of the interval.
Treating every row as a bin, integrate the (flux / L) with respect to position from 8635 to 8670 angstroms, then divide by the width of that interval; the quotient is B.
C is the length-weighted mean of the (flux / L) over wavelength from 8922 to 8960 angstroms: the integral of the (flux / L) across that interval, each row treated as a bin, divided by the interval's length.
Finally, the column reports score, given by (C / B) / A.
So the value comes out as 1.07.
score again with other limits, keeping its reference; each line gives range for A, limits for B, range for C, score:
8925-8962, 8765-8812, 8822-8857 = 1.06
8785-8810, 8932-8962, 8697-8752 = 1.03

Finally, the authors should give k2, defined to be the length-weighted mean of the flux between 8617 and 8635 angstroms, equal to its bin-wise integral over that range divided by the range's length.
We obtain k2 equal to 66.5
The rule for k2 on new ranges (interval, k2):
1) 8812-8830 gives 64.7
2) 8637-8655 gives 66.1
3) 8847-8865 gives 64.4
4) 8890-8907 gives 66.2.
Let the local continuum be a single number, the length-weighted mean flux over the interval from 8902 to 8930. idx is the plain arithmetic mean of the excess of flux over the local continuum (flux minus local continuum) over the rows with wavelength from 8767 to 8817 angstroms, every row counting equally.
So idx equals -3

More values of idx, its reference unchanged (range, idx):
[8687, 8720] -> 0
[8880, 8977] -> 0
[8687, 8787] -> -2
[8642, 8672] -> -6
